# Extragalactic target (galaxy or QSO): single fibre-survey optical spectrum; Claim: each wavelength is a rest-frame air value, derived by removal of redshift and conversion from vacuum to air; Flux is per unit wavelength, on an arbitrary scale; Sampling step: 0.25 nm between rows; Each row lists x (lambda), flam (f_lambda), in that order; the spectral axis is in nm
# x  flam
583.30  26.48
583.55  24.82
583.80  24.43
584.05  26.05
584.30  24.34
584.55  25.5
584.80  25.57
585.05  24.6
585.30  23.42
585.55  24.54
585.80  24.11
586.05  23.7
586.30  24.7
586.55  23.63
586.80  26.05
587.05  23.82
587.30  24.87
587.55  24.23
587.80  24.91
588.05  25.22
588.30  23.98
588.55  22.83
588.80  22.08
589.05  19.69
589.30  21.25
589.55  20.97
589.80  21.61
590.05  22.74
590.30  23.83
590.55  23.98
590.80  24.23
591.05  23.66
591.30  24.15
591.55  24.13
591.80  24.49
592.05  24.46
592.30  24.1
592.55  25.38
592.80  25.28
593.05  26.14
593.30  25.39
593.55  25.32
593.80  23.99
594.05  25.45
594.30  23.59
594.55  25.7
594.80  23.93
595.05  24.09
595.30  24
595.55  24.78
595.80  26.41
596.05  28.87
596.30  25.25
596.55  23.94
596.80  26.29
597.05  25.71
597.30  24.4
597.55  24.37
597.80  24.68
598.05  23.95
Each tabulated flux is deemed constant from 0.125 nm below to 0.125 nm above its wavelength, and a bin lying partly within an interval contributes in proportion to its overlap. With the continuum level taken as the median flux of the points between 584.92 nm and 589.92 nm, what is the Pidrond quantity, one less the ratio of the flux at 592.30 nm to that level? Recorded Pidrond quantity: -0.01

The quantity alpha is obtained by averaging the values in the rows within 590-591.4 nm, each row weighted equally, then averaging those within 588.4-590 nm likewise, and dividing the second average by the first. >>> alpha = 0.90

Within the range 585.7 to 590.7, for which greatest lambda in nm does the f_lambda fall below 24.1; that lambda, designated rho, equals 590.55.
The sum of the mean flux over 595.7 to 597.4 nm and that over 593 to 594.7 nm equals 50.9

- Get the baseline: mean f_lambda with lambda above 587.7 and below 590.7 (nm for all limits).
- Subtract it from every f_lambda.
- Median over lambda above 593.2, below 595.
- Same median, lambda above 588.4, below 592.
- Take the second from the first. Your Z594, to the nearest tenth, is 2.1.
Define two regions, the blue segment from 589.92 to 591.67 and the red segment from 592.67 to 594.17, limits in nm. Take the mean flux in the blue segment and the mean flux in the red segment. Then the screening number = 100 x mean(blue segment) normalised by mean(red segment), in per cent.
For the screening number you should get 94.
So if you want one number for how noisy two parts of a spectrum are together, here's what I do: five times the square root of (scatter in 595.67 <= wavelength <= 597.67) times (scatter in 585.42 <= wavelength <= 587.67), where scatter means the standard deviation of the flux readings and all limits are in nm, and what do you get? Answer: 5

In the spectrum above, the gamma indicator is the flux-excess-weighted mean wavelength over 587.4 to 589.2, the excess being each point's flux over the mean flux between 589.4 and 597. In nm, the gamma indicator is 588.91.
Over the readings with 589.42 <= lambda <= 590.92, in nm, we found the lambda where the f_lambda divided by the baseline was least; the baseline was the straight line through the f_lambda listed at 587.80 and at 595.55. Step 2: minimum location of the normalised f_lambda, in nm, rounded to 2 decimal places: 589.55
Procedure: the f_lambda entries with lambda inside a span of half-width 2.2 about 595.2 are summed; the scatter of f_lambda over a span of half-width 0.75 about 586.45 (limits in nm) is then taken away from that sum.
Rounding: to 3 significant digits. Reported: 452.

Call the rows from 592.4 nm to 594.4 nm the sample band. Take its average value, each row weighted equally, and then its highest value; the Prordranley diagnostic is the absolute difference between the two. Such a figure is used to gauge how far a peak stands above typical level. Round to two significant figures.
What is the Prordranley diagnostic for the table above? 1.1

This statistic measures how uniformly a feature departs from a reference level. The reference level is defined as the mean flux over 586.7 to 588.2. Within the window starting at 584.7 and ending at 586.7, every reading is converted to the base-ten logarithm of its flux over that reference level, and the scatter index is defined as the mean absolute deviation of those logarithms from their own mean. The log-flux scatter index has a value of 0.010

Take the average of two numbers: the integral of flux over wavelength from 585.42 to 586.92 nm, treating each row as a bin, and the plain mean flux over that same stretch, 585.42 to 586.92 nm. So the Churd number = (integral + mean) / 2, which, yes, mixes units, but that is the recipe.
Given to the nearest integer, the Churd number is 31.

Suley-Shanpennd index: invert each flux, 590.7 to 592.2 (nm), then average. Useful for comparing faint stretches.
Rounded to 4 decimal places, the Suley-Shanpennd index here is 0.0414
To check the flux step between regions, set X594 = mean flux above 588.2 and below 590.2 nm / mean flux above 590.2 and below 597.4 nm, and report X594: 0.88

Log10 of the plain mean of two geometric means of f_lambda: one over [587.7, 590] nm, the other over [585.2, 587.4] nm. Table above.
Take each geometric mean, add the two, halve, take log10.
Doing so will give 1.37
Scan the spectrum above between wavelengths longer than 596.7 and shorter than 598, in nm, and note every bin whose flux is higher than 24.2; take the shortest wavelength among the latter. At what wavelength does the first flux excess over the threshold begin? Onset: 596.80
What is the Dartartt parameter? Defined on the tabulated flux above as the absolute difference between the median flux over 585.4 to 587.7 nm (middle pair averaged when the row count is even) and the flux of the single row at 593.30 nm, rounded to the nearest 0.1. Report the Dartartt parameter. 1.2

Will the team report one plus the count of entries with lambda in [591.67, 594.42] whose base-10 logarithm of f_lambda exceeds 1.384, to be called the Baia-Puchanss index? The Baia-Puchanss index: 9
